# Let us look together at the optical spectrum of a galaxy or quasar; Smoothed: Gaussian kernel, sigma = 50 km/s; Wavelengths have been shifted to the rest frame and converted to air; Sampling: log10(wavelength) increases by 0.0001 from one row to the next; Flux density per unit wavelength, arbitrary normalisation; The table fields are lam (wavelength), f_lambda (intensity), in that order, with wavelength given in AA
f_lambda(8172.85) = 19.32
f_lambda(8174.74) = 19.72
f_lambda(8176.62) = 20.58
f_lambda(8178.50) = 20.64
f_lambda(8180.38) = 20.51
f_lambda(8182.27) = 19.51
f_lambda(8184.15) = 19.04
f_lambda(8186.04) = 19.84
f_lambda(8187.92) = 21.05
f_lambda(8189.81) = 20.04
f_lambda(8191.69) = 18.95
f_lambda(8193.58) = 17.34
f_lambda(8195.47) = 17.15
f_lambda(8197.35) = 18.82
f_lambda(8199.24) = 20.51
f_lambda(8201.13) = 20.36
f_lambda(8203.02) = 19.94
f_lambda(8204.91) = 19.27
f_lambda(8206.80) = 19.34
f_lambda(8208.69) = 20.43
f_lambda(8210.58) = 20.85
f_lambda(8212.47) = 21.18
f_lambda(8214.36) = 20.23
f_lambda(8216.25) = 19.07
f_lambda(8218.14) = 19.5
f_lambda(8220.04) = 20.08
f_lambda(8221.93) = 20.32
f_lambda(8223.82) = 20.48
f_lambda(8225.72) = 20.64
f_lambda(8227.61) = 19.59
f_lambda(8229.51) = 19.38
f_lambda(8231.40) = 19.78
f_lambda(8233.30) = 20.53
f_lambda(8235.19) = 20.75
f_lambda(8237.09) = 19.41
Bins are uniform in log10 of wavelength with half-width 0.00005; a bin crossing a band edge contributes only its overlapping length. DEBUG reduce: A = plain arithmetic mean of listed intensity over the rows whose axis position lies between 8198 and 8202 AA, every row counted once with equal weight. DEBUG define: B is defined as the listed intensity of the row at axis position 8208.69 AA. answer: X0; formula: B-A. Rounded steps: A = 20.4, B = 20.43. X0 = 0.0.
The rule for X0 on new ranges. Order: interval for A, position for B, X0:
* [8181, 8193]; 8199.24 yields 0.8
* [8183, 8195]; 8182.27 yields 0.1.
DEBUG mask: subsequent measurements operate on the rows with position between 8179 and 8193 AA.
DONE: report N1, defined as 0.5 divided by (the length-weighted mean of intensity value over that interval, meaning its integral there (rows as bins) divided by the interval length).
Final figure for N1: 0.0252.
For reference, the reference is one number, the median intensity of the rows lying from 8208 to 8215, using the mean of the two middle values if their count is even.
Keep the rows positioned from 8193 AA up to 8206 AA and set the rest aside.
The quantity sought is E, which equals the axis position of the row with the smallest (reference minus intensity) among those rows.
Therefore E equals 8199.24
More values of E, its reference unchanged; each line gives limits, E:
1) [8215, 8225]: 8223.82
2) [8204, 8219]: 8212.47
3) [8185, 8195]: 8187.92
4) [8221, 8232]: 8225.72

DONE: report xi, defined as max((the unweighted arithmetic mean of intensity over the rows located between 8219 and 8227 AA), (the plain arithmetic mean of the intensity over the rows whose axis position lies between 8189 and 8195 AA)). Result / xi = 20.4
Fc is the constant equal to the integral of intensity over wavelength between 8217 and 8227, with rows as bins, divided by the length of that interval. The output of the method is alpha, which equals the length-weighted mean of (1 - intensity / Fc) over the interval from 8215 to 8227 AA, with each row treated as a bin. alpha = 0.007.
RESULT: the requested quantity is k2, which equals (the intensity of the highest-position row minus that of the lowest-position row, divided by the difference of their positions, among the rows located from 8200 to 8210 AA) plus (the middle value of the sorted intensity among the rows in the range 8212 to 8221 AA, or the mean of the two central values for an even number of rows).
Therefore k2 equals 20.1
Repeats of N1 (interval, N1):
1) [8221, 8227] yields 0.0245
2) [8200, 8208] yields 0.0253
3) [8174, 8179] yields 0.0246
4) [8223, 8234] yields 0.0250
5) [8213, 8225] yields 0.0250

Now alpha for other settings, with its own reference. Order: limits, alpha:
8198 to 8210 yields 0.009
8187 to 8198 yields 0.063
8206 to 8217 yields -0.003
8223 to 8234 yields 0.005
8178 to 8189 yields 0.004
